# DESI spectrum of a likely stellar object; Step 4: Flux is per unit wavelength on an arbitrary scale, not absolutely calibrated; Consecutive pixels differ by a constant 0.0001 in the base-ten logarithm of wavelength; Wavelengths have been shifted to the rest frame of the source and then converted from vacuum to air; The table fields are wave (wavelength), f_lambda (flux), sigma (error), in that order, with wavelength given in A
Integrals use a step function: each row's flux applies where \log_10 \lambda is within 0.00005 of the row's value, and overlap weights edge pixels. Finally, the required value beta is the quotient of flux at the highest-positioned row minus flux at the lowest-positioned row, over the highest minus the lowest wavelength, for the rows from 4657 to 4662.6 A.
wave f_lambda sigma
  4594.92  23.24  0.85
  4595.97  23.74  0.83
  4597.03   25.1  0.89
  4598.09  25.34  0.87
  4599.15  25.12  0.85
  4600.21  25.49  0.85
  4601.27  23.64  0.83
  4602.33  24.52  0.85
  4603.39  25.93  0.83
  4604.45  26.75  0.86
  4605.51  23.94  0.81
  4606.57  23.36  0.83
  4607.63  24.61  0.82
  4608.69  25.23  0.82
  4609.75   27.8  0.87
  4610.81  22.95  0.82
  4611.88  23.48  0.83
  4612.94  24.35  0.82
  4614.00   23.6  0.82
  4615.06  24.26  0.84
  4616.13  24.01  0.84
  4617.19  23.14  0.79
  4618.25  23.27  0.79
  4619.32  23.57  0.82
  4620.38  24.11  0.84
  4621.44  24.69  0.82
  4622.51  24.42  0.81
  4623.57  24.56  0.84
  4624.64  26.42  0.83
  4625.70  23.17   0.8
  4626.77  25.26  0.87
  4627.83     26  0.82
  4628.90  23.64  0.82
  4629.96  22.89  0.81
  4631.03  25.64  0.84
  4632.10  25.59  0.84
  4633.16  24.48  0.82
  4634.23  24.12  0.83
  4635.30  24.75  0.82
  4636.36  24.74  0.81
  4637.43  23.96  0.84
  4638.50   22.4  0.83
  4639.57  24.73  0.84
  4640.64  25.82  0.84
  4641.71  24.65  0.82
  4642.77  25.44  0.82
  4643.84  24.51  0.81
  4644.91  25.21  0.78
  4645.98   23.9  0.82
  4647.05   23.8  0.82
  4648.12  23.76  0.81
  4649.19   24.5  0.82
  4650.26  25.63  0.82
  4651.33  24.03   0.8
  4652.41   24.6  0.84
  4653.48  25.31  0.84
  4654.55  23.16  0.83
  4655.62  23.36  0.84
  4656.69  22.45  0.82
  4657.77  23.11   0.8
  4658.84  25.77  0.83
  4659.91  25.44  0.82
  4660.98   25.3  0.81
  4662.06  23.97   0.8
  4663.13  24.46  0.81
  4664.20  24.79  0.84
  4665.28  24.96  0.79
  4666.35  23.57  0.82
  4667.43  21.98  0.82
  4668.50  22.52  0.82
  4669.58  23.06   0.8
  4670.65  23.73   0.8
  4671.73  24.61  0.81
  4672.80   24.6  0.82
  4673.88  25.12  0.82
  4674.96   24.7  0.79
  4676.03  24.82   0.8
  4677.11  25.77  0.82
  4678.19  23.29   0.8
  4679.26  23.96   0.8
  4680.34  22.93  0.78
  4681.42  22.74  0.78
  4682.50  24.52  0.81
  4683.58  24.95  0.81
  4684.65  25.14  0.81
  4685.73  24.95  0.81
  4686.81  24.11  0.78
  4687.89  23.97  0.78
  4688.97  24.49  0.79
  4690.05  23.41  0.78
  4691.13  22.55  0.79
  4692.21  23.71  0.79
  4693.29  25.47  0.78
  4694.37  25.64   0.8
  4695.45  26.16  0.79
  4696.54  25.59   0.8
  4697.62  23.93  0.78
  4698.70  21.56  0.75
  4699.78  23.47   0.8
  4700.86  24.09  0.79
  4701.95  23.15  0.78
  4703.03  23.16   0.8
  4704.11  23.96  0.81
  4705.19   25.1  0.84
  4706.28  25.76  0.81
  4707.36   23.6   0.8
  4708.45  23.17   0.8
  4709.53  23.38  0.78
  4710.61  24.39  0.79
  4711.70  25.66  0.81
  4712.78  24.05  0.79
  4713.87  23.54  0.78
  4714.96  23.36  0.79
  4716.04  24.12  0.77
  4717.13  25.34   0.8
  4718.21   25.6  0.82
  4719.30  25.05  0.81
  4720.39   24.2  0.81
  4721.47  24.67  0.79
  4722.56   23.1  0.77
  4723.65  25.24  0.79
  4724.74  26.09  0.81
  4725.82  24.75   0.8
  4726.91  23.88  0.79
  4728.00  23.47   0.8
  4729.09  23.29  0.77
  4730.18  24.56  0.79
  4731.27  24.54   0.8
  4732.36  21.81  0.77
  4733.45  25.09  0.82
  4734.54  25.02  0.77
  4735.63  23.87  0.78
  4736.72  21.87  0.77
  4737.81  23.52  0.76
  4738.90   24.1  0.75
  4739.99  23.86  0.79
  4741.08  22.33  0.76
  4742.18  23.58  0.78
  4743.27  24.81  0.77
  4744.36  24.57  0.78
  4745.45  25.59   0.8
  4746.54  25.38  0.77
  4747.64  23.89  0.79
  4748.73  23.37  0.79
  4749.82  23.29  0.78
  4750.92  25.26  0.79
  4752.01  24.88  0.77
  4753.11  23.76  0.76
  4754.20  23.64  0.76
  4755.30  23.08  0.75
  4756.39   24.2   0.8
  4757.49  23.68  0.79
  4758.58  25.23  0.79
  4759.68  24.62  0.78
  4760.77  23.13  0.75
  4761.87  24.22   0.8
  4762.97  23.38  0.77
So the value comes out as 0.20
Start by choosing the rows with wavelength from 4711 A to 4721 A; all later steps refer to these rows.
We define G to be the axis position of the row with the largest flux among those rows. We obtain 4711.70 A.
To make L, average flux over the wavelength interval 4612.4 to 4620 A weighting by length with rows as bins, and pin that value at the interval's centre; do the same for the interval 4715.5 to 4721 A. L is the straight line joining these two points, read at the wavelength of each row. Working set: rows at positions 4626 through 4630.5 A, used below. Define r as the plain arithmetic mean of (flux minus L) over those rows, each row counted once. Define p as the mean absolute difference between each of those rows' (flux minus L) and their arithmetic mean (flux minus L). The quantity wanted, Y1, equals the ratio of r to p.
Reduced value 0.5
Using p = 1.2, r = 0.6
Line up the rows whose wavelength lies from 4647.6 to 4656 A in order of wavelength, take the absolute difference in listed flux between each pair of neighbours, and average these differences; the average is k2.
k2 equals 1.0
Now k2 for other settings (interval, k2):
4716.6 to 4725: 1.0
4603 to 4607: 1.4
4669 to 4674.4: 0.5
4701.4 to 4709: 0.9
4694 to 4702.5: 1.2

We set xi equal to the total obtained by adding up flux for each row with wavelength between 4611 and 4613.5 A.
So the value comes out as 47.8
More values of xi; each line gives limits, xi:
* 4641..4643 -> 50.1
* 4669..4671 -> 46.8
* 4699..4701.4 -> 47.6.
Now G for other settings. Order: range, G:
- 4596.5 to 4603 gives 4600.21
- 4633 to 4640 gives 4635.30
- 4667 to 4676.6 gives 4673.88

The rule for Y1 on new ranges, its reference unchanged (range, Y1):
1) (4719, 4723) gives -1.1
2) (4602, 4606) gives 1.6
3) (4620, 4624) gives 3.6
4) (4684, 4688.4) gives 0.0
